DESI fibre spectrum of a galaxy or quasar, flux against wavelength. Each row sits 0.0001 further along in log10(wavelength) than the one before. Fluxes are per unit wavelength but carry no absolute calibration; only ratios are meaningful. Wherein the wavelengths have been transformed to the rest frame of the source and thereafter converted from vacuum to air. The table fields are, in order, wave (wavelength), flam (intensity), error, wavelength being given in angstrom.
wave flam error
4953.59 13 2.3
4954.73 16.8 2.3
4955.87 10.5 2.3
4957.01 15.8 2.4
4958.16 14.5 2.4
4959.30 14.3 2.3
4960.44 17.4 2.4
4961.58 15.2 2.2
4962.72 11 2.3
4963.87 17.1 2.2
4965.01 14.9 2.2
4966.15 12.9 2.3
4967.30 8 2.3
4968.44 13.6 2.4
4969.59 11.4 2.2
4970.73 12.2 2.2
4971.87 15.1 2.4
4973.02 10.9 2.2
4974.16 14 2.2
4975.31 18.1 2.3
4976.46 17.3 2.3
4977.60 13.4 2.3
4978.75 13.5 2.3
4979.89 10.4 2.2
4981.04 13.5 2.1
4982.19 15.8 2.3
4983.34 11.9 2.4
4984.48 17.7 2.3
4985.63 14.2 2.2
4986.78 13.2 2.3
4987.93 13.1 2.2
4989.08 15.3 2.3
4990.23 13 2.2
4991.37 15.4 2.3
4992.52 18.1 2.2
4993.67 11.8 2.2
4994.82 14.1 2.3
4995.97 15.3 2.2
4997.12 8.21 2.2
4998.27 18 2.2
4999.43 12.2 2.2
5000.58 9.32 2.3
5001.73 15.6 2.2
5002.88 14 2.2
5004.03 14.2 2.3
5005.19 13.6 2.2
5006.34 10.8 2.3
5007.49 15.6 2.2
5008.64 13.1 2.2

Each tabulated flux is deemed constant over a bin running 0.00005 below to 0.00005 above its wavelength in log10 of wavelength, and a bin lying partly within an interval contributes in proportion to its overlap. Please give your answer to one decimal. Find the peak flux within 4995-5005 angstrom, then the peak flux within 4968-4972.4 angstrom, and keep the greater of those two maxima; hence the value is 18.0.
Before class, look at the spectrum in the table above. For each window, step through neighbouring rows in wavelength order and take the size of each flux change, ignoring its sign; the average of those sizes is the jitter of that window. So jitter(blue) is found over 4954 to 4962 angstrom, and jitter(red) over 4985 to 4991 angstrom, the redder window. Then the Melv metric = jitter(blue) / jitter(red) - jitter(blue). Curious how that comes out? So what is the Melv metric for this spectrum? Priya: -0.88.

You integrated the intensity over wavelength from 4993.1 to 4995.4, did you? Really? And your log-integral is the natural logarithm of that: 3.39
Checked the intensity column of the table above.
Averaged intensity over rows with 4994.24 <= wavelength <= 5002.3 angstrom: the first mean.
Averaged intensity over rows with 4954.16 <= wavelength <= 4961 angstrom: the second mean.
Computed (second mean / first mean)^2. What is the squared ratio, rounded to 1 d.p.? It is 1.3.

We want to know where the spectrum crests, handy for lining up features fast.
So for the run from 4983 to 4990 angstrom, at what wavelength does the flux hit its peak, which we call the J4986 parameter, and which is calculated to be 4984.48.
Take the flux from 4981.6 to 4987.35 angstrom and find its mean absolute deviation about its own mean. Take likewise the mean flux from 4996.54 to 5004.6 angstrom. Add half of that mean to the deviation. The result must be 8.3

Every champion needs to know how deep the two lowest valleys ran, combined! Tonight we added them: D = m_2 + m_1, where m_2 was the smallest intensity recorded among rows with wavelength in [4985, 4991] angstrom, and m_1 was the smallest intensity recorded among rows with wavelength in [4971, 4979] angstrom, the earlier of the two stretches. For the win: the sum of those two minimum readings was 24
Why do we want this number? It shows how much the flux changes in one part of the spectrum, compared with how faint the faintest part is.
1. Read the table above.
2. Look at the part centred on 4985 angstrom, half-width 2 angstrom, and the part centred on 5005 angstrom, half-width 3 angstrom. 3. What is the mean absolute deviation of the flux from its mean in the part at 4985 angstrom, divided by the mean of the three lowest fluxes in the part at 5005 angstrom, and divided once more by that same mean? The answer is 0.0105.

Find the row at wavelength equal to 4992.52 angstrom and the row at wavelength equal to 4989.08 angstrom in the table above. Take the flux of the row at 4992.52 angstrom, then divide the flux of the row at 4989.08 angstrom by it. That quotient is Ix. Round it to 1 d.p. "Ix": 0.8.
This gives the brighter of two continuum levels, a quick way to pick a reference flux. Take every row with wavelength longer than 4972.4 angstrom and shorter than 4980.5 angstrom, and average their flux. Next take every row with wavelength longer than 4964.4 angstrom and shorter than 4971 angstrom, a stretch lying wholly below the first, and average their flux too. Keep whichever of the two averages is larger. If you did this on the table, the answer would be 13.9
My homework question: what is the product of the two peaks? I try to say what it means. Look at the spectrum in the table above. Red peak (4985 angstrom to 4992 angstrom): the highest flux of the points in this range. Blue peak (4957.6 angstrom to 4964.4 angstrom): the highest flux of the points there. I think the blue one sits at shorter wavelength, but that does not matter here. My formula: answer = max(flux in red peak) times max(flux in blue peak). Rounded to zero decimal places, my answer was 268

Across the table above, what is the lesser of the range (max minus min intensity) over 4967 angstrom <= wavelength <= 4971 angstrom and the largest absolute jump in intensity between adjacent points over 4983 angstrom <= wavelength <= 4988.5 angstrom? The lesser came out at 5.6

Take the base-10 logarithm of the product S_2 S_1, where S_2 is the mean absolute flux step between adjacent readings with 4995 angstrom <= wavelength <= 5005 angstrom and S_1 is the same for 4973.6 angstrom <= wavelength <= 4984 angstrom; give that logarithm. 1.11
